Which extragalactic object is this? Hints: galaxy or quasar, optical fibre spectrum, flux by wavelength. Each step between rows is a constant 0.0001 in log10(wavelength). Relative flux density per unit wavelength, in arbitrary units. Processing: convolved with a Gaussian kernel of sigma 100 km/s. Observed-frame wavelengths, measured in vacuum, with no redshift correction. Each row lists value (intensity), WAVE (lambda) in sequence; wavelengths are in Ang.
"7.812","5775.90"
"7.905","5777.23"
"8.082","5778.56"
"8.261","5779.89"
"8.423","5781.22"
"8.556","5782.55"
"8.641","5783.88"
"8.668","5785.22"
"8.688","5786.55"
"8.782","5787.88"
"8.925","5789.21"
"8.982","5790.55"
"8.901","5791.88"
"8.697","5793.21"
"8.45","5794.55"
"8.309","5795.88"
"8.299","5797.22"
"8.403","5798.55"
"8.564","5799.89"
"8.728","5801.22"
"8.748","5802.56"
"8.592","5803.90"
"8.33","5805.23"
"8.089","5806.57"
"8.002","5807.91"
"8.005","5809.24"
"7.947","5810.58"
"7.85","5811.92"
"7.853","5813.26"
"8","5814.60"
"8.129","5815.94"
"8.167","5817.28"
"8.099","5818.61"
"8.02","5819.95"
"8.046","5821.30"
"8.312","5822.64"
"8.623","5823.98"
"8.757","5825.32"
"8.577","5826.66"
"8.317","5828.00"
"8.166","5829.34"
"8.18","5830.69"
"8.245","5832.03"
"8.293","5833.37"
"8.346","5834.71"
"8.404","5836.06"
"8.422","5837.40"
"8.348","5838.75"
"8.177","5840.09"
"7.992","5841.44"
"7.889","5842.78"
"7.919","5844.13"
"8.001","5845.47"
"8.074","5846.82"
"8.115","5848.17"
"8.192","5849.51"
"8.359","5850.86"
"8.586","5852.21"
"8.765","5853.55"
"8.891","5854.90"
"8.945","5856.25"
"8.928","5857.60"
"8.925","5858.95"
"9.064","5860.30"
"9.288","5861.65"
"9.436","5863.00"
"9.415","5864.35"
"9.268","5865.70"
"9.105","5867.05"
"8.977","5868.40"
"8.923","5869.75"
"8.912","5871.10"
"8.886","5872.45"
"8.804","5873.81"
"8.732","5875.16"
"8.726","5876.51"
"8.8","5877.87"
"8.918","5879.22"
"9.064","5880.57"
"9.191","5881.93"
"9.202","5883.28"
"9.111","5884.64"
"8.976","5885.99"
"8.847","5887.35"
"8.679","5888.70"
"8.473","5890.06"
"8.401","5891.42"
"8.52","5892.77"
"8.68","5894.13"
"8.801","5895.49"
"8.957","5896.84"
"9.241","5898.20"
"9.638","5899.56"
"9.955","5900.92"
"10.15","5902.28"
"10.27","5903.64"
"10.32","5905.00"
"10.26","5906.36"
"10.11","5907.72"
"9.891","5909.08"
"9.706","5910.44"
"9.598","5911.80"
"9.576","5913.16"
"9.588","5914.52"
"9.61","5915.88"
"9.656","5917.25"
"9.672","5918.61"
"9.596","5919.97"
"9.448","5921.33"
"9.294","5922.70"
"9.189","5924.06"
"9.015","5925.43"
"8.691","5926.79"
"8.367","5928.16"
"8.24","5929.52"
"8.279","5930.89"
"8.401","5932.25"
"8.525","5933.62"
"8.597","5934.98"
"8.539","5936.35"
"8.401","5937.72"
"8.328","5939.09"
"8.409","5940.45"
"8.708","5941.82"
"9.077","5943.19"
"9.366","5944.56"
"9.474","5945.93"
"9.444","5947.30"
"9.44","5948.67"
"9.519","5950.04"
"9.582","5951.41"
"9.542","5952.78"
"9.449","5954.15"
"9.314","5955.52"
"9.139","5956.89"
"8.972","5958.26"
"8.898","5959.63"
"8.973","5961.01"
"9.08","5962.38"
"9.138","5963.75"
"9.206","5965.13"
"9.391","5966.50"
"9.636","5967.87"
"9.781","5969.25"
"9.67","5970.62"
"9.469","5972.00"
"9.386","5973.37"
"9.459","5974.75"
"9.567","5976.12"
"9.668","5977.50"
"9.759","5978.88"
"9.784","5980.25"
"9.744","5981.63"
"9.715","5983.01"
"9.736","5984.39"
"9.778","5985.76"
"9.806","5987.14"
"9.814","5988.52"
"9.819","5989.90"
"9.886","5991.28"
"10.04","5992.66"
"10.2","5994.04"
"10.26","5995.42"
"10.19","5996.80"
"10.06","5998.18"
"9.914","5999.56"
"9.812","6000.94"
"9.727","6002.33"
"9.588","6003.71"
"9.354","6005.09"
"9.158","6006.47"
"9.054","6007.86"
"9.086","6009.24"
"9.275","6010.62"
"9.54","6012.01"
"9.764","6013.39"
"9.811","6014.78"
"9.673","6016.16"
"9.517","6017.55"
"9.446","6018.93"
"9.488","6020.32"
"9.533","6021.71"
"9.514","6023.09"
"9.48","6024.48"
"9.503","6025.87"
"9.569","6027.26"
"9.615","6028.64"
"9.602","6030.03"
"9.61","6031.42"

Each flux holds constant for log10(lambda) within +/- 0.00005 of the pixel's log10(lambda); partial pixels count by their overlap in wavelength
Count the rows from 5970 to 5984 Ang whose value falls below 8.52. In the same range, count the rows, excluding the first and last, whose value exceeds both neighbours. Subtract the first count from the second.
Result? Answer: 1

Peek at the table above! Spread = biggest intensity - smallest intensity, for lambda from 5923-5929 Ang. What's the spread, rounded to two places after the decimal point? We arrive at 0.82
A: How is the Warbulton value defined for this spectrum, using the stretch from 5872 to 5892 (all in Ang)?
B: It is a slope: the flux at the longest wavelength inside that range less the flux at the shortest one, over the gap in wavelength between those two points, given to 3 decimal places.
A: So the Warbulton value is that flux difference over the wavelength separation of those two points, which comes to -0.026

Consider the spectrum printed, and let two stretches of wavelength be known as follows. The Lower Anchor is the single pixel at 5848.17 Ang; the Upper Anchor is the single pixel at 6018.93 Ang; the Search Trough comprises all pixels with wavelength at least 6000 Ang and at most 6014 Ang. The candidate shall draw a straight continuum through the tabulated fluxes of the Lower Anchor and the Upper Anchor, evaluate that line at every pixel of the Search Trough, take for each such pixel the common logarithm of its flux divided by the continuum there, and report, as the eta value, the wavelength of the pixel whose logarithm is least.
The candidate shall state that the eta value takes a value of 6007.86 Ang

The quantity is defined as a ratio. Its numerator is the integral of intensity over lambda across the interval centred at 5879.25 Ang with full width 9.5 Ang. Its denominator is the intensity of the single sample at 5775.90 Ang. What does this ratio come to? 10.9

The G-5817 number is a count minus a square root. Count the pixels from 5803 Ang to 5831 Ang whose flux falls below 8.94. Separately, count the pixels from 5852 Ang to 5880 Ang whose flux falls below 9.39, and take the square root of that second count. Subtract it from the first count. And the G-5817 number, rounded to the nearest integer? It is 17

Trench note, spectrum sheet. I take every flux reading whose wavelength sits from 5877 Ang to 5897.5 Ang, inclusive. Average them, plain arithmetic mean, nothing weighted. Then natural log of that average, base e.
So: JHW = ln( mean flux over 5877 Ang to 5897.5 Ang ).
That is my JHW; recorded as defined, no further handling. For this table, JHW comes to 2.179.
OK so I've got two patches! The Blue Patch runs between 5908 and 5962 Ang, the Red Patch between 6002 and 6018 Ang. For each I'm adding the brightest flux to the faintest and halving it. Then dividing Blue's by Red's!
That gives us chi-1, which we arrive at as 0.96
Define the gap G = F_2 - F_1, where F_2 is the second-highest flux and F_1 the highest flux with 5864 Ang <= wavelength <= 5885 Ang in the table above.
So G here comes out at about -0.15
